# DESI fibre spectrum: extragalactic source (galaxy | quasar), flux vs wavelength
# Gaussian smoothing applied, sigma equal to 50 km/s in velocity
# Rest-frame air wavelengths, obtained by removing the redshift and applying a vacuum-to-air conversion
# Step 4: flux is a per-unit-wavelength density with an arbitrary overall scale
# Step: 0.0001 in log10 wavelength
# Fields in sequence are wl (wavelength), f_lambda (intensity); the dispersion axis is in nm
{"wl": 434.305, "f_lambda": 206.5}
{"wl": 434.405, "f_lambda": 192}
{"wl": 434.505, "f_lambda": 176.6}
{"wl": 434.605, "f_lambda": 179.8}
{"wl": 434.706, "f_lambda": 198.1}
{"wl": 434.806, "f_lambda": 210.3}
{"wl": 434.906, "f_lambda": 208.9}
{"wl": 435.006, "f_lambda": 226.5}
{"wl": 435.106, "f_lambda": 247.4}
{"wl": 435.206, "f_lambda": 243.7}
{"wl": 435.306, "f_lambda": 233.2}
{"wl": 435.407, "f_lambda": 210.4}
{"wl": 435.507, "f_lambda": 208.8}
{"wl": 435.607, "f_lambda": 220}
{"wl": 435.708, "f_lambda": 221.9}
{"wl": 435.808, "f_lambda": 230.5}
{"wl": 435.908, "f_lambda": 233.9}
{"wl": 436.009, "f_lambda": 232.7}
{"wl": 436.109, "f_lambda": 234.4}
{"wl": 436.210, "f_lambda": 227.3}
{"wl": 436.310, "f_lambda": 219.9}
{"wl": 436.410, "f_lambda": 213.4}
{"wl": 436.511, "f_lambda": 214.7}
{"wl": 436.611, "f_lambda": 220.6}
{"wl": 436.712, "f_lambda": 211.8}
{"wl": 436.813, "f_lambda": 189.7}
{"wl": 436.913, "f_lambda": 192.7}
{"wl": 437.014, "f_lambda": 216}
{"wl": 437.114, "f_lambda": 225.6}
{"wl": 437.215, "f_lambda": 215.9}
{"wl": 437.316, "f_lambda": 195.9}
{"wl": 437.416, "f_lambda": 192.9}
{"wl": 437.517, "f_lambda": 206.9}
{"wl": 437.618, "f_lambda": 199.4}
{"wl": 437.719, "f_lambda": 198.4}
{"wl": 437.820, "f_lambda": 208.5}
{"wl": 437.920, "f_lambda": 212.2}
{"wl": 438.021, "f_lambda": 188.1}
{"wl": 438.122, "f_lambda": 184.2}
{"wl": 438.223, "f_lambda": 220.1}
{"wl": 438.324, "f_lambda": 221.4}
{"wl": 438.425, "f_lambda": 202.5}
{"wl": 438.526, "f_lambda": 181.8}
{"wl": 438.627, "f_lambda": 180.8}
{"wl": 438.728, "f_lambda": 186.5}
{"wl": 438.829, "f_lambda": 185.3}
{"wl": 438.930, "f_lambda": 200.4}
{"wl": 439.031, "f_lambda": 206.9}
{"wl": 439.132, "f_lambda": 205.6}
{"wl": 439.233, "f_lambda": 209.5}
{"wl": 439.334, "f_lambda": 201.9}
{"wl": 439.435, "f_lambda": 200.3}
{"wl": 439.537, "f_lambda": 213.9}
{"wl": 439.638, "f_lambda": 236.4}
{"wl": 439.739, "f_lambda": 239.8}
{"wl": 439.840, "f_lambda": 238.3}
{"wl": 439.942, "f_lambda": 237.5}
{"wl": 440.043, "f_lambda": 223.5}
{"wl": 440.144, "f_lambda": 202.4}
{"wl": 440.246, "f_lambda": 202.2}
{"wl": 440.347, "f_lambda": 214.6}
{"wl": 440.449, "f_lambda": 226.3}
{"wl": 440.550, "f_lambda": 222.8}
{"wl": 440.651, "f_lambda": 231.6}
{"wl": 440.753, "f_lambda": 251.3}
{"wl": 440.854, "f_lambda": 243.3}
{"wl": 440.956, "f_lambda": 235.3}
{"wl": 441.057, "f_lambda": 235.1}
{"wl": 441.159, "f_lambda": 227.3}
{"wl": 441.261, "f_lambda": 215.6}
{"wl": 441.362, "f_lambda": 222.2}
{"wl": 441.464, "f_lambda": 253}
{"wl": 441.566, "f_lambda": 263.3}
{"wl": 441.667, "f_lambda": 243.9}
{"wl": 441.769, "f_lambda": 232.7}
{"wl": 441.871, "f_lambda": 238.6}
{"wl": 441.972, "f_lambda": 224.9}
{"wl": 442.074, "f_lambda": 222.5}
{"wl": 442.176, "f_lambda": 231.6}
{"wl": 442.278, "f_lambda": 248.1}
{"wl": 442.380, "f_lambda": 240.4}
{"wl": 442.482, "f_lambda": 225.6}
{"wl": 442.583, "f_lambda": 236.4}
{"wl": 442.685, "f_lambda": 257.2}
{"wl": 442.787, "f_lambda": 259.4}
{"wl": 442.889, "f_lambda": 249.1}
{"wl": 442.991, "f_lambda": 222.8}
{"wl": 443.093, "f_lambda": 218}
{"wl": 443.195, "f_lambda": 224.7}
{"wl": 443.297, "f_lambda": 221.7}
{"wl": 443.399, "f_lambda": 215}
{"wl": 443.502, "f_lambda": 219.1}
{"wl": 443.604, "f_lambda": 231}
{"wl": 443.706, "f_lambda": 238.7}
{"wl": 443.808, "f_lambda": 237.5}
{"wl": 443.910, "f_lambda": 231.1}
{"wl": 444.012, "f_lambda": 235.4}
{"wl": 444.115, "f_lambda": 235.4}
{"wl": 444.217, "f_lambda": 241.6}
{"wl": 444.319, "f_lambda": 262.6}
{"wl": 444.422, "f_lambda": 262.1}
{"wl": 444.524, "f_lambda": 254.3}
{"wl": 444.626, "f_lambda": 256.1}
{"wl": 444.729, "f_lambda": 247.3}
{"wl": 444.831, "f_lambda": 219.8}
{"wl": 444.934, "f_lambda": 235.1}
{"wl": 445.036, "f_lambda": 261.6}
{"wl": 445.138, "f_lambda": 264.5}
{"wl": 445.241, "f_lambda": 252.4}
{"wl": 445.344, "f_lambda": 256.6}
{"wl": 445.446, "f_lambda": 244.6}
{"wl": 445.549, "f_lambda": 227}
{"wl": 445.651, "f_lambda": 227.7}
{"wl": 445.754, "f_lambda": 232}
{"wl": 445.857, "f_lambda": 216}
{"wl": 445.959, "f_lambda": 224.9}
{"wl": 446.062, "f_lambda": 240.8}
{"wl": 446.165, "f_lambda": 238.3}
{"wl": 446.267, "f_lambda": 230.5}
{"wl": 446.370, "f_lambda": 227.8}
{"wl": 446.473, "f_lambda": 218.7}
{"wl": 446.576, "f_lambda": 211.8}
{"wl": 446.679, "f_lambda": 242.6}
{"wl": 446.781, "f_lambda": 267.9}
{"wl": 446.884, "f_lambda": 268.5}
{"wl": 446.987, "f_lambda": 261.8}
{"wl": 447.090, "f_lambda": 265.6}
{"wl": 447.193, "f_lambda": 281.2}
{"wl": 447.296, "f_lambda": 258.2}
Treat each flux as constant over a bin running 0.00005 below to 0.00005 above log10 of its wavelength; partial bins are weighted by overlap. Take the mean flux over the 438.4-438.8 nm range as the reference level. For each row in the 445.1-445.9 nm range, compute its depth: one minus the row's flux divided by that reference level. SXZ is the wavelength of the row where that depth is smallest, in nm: 445.138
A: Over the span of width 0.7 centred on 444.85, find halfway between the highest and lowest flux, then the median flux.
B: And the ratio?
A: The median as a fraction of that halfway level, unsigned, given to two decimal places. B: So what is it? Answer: 1.05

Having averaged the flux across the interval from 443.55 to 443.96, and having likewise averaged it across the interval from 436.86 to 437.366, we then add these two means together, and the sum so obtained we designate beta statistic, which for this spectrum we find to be 444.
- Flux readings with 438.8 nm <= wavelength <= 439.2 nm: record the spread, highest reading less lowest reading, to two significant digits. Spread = 22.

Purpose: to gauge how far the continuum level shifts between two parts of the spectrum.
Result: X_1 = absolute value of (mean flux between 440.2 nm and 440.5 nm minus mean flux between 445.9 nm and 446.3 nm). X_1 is 19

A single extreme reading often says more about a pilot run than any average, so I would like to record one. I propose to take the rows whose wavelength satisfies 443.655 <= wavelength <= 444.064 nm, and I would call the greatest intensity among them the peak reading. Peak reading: 238.7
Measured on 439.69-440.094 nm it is 239.8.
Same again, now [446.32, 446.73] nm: 242.6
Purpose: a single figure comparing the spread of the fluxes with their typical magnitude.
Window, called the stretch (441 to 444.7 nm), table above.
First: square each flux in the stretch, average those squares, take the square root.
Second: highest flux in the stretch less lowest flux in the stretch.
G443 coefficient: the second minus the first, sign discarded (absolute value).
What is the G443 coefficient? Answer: 189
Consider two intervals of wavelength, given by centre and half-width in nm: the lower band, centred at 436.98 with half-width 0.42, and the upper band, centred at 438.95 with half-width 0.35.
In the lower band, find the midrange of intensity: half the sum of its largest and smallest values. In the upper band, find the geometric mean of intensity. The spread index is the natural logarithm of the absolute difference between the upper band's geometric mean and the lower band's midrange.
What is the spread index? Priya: 2.4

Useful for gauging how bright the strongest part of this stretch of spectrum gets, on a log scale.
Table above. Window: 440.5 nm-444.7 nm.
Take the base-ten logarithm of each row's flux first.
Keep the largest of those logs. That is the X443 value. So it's 2.42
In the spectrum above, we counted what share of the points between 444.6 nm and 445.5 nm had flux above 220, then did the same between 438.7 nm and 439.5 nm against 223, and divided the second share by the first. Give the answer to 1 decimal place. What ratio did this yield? 0.0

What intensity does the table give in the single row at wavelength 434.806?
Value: 210.3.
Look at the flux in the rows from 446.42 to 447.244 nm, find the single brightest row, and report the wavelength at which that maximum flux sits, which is 447.193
